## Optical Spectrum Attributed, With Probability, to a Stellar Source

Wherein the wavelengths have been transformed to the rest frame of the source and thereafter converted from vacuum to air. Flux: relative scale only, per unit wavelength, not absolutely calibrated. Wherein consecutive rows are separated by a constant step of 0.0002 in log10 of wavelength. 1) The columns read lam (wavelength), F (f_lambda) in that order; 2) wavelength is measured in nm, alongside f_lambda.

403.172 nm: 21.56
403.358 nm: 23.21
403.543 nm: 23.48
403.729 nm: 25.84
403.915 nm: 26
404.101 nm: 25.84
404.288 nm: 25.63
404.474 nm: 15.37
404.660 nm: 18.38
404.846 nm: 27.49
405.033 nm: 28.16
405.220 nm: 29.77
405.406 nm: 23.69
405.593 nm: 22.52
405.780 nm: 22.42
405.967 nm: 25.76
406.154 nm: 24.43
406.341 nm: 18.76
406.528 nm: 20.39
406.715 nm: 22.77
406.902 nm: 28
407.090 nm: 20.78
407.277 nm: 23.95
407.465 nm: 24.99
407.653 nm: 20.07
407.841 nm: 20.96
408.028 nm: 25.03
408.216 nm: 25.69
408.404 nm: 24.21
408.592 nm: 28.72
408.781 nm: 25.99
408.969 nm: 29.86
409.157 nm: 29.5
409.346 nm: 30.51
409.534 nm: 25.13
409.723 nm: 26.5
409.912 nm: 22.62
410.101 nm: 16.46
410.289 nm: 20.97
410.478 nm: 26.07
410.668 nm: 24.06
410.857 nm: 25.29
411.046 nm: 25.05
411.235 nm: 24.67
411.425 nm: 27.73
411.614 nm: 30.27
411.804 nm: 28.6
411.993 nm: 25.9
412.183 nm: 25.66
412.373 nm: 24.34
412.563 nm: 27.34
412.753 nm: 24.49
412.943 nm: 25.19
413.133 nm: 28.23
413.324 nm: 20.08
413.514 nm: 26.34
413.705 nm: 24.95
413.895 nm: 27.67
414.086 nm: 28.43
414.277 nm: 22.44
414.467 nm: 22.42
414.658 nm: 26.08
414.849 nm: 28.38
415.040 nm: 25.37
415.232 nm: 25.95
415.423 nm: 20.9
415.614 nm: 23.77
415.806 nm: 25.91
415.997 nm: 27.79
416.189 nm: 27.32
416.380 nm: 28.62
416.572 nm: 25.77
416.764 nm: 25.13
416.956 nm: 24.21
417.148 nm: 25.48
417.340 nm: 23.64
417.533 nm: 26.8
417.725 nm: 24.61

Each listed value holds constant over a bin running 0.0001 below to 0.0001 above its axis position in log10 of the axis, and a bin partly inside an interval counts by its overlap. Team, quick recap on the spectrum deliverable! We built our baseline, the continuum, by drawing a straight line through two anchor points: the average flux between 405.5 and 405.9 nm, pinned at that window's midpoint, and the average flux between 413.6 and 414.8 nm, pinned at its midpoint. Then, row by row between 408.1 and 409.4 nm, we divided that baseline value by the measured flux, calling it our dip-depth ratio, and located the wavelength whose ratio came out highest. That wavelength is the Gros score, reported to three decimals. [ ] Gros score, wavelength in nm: 408.404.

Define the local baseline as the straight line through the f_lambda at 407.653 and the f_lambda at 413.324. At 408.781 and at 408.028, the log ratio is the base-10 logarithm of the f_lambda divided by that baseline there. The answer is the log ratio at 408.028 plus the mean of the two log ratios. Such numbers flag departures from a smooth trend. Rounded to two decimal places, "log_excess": 0.20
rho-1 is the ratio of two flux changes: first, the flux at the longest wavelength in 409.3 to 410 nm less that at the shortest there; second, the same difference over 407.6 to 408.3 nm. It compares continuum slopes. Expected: -1.4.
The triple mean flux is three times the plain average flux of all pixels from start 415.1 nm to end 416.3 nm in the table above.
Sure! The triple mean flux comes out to 76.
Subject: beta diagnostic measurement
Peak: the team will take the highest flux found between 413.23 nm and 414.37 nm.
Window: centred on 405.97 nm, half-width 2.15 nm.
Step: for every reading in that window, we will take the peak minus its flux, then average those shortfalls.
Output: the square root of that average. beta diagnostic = 2.2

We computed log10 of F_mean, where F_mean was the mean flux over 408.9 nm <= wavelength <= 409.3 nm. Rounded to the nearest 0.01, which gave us 1.47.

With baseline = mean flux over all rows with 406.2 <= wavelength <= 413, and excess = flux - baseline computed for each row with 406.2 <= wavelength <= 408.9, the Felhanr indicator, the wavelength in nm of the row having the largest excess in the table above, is 408.592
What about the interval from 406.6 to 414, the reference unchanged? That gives 409.346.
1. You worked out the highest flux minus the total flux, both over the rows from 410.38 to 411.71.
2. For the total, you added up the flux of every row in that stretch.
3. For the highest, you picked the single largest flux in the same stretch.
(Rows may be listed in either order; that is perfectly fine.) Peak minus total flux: -153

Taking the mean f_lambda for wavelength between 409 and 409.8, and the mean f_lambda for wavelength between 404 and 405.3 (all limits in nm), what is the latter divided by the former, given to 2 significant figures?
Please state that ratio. 0.87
